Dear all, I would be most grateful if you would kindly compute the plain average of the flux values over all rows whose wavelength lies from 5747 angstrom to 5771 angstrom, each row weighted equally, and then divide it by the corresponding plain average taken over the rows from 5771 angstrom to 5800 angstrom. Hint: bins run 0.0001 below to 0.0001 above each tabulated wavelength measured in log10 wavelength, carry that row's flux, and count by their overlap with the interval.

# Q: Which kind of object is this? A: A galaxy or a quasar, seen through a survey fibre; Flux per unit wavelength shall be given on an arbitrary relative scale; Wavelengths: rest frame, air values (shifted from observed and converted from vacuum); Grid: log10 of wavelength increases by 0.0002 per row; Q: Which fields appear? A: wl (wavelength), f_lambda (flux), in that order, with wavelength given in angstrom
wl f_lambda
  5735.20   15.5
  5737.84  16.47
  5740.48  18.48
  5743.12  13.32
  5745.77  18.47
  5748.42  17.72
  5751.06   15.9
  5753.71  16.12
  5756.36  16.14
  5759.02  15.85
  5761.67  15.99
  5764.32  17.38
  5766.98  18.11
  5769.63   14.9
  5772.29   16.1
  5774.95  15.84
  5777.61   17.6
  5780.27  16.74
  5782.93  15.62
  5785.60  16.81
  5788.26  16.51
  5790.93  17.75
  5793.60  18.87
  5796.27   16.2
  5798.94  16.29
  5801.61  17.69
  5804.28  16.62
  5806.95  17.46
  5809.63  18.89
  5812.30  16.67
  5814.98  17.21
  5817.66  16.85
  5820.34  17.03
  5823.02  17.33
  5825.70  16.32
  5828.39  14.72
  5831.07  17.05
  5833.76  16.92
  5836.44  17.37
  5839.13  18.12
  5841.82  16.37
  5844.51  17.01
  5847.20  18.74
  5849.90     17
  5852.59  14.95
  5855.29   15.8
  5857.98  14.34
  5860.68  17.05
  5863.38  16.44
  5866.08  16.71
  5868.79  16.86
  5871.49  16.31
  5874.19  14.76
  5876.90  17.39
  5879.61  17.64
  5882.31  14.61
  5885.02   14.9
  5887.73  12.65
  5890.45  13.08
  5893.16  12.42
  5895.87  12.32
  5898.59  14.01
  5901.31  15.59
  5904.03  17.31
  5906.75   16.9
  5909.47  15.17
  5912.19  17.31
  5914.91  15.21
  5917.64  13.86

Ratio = 0.98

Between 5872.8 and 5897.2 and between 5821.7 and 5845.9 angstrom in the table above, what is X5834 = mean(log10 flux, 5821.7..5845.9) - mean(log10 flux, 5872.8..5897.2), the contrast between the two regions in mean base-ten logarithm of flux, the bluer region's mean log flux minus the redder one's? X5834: 0.069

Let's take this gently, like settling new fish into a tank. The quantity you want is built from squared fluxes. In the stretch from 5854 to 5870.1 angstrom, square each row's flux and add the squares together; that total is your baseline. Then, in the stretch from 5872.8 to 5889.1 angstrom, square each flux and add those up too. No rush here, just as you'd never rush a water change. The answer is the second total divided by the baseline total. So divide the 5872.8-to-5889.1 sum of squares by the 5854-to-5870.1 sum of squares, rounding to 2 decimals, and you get 0.90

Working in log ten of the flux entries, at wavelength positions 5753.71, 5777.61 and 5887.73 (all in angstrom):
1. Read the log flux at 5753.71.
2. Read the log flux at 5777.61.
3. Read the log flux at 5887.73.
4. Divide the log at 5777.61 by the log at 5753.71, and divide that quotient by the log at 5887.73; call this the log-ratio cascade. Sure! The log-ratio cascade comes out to 0.94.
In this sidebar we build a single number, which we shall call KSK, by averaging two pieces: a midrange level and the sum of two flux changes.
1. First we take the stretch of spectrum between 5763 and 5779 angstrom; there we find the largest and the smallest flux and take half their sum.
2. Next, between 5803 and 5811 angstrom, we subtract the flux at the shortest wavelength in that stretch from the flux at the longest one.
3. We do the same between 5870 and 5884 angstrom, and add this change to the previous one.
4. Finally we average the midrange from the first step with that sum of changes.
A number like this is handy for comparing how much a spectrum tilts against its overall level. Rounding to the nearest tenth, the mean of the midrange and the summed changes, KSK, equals 8.5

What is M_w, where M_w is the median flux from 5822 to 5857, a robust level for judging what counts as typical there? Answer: 17.00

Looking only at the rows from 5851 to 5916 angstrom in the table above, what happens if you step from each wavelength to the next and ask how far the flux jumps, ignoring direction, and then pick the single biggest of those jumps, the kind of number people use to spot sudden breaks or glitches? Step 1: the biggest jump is 3.0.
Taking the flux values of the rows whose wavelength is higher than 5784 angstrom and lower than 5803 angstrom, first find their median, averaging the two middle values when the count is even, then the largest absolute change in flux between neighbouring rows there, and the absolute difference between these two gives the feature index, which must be 14.1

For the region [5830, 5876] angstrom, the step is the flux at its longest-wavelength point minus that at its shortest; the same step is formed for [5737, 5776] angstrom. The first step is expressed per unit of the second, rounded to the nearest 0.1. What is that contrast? 3.6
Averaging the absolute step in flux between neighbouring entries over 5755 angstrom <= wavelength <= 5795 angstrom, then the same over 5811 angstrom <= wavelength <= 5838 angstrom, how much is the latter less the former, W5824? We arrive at -0.29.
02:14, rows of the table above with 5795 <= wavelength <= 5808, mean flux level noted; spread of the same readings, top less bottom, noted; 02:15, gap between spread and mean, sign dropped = 15.4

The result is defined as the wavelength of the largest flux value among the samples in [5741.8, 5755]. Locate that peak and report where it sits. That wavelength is 5745.77 angstrom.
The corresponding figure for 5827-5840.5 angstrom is 5839.13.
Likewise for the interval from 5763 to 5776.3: 5766.98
